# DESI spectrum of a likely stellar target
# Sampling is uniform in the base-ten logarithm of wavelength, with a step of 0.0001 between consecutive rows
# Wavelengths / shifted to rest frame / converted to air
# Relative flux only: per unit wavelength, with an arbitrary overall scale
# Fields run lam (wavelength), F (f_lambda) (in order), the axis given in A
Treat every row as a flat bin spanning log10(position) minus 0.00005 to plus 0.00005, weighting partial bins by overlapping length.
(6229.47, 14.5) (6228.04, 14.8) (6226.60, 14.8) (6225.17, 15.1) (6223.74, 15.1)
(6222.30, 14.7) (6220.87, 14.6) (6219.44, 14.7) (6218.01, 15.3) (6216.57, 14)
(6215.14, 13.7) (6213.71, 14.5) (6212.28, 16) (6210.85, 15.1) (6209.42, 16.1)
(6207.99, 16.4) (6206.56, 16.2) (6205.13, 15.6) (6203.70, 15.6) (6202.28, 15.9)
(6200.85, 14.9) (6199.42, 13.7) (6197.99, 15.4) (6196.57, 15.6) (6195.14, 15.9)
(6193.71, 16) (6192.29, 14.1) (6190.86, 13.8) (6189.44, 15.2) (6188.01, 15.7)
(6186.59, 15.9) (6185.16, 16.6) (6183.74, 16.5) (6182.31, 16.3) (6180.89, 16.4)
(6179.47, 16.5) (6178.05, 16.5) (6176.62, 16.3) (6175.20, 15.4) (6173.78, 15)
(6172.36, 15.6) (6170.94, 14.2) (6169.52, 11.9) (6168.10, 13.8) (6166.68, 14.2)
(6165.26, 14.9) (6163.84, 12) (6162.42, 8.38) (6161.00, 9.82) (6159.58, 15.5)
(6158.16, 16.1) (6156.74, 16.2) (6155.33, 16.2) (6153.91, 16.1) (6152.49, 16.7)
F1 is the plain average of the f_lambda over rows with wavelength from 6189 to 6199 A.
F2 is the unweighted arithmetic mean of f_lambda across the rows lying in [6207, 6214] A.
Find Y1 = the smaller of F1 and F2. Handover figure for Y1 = 15.1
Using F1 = 15.1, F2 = 15.6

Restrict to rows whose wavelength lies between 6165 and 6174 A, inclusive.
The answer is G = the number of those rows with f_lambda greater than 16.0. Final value 0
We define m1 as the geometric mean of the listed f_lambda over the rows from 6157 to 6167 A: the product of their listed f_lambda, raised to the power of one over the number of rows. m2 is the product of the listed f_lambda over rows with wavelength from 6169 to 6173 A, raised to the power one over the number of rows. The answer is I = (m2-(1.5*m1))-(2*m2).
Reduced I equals -33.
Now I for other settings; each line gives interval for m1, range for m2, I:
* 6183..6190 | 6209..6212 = -40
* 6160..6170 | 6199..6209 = -33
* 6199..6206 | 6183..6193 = -38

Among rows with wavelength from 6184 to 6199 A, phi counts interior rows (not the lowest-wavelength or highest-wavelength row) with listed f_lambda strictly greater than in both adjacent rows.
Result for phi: 1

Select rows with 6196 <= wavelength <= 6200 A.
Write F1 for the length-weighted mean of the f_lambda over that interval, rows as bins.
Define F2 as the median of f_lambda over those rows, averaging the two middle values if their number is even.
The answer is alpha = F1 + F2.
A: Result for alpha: 30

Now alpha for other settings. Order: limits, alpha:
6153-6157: 32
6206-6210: 32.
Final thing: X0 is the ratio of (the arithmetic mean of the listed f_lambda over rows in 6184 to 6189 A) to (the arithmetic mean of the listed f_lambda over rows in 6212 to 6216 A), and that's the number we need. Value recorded 1.09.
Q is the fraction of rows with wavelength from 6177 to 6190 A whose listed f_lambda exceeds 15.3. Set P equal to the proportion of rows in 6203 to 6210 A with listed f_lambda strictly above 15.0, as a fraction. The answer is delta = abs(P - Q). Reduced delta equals 0.111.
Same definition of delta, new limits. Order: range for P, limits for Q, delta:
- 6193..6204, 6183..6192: 0.083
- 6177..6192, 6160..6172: 0.900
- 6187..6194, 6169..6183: 0.100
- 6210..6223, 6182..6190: 0.500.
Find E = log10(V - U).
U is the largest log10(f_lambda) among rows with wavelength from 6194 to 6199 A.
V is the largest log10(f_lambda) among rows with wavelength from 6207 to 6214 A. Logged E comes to -1.9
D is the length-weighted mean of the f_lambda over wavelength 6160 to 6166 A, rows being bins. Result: 11.5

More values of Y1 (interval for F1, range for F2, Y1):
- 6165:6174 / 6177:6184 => 14.2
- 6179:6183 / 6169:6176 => 14.4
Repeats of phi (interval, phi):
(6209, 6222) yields 2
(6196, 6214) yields 3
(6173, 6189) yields 1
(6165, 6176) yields 1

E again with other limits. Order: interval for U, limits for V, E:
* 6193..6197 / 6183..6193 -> -1.8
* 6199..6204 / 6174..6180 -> -1.8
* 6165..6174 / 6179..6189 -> -1.6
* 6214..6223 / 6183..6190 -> -1.5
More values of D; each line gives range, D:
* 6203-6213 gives 15.9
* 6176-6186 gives 16.4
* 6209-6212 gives 15.6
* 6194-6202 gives 15.2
